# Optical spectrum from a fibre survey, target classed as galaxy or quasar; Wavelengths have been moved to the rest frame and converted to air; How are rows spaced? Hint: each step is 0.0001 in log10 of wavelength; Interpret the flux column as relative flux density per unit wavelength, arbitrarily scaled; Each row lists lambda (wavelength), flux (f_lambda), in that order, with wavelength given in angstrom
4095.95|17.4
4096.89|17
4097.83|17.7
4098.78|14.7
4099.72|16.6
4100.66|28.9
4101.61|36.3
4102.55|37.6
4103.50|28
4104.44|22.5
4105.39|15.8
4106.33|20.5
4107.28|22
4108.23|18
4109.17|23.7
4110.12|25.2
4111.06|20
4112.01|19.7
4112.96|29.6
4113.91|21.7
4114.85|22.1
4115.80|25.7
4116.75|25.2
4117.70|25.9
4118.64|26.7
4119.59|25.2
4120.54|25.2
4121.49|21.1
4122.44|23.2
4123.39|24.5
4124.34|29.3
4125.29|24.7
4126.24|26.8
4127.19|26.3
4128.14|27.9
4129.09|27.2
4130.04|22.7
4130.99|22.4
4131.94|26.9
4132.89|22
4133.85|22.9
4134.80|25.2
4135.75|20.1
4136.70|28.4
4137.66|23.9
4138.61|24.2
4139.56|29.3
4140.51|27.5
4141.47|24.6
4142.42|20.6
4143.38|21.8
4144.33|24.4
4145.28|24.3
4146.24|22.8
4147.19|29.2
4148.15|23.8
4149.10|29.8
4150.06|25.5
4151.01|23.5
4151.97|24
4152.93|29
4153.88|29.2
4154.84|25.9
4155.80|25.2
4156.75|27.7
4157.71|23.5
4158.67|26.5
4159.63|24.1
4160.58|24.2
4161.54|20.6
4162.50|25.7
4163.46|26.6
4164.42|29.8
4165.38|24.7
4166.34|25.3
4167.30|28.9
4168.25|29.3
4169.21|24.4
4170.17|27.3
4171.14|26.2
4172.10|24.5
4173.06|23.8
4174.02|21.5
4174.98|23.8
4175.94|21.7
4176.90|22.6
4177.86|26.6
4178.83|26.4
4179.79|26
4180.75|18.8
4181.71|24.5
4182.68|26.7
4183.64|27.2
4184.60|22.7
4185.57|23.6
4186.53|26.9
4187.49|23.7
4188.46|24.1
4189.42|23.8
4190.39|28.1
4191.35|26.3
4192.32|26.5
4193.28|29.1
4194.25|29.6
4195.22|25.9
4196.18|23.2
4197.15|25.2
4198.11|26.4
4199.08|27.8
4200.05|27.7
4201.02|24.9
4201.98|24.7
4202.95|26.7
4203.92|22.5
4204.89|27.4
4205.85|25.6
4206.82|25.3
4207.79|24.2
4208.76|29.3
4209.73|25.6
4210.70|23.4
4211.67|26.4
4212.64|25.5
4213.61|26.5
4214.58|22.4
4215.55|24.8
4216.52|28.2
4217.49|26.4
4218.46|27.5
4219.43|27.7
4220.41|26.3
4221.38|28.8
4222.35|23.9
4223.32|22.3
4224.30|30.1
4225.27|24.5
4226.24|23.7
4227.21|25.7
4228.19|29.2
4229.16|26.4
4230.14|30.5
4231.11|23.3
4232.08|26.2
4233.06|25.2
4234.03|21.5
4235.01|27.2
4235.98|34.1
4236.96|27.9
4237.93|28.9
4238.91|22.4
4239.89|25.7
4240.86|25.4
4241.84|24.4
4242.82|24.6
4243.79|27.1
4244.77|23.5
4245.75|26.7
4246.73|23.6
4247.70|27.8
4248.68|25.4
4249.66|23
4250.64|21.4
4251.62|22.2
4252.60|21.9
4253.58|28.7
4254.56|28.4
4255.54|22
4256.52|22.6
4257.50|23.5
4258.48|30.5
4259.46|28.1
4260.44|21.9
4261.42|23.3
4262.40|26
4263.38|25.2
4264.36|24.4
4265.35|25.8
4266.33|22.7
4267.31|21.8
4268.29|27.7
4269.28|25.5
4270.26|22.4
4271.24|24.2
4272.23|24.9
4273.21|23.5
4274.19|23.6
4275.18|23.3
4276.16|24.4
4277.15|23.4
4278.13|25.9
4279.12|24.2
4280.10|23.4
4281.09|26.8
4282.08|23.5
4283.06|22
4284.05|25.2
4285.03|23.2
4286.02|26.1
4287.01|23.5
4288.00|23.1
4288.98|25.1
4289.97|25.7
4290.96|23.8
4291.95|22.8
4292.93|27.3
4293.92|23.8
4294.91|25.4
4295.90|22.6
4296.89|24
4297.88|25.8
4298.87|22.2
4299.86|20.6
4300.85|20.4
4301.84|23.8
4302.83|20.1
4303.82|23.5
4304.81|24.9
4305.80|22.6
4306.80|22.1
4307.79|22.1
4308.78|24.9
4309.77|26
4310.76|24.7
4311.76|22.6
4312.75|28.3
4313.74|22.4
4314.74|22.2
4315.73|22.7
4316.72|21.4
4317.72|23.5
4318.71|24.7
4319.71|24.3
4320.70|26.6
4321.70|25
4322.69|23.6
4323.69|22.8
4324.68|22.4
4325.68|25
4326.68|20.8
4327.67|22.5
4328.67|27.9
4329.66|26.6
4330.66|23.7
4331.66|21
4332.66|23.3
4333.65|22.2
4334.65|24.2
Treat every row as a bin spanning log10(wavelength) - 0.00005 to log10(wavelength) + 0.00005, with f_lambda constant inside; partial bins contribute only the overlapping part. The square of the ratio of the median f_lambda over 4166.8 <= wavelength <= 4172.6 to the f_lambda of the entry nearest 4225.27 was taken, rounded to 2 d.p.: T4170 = 1.19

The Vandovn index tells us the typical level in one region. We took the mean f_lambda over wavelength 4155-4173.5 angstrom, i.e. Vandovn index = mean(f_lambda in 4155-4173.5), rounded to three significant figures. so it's 25.7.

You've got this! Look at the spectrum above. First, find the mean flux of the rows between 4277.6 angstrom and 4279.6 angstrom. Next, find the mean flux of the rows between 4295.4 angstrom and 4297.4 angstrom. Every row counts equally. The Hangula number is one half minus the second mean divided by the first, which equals -0.43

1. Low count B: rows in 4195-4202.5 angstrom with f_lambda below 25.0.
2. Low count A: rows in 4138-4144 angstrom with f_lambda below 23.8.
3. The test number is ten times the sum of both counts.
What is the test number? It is 50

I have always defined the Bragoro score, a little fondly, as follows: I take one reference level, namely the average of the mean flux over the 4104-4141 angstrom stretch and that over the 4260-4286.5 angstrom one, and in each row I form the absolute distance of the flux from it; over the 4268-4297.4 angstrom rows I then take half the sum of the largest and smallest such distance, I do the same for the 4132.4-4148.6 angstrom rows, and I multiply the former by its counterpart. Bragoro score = 4.5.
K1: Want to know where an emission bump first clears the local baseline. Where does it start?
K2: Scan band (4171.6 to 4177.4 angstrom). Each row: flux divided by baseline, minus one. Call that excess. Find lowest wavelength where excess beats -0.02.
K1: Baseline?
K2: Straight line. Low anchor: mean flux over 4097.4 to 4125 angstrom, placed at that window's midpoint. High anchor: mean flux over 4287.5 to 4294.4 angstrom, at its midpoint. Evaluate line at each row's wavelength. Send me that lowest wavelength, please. 4172.10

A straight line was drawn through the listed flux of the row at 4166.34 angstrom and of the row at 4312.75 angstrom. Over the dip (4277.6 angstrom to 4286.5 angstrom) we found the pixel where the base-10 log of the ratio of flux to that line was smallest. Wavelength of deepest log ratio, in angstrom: 4283.06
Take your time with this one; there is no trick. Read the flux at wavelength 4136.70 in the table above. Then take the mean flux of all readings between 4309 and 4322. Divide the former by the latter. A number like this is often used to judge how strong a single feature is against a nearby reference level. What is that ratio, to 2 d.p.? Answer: 1.17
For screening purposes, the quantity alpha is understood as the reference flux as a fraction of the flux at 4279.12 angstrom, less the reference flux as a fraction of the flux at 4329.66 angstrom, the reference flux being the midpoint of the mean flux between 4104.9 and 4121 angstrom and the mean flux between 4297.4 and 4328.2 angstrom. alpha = 0.09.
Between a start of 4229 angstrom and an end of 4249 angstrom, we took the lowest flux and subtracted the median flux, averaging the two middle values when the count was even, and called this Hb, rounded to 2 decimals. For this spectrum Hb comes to -4.20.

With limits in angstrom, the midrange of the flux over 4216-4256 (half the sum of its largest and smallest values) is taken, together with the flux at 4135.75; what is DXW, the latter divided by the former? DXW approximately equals 0.72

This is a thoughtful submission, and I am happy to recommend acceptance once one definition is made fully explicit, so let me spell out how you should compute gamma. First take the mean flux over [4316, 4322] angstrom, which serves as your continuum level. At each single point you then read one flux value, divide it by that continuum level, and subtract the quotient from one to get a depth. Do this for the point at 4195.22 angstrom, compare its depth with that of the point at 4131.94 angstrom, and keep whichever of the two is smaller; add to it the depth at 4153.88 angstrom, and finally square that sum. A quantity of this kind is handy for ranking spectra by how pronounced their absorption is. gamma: 0.10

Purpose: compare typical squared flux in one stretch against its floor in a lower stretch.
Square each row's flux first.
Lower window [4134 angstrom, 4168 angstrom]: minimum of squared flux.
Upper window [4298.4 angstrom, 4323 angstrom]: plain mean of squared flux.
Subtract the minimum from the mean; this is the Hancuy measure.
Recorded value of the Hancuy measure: 148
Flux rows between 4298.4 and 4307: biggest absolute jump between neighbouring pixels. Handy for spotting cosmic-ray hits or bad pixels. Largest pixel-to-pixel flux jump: 3.7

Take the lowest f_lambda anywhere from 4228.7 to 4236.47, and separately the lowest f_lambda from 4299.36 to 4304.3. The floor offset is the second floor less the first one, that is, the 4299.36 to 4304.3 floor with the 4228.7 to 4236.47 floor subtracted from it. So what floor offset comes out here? -1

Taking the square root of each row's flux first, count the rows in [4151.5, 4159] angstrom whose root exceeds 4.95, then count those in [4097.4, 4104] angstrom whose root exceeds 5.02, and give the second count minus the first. -2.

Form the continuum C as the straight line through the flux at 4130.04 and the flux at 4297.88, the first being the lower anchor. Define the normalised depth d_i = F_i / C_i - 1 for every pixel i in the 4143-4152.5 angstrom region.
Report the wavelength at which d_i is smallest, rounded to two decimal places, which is 4143.38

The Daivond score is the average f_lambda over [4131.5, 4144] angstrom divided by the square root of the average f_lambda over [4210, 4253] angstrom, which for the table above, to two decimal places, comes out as 4.82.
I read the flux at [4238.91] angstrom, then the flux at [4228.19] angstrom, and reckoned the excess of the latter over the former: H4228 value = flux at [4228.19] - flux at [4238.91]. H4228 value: 7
